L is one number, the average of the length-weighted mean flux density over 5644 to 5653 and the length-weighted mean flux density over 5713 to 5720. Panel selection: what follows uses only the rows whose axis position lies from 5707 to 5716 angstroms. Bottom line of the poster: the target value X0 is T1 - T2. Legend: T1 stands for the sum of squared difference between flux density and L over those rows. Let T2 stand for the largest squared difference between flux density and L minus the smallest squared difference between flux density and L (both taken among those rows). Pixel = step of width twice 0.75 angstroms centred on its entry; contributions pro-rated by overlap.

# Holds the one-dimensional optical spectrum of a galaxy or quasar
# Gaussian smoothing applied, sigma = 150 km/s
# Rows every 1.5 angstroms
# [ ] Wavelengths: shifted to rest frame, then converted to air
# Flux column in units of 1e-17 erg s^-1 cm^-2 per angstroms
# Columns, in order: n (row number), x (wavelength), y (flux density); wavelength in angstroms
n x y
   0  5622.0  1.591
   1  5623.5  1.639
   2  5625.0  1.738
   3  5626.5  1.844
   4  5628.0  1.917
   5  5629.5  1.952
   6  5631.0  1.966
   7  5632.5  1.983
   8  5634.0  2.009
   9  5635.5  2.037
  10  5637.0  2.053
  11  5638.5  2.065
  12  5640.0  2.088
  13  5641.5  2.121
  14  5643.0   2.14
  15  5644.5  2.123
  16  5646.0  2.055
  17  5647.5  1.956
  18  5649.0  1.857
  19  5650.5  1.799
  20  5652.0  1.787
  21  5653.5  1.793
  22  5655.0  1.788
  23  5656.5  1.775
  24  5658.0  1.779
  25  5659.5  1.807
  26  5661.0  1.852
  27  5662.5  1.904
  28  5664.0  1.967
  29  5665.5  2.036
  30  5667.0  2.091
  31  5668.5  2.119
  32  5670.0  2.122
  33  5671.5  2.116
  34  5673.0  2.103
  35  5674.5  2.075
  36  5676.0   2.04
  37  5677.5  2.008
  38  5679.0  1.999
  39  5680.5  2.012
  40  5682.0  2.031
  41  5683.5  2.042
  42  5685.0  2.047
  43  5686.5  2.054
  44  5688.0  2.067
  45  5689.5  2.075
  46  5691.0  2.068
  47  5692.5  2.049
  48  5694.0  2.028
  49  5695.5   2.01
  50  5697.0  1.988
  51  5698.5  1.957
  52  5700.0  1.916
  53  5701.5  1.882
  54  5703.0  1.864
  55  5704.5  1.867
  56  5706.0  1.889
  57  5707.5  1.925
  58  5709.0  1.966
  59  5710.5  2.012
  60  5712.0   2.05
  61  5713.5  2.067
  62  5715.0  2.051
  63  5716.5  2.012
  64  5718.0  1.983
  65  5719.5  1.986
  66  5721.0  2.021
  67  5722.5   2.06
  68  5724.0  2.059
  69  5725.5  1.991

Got 0.017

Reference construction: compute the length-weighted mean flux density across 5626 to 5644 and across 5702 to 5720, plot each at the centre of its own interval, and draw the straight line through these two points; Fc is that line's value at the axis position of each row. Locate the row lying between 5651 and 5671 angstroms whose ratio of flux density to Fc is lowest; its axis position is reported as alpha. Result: 5656.5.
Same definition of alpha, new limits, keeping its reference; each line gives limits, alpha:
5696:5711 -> 5703.0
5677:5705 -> 5703.0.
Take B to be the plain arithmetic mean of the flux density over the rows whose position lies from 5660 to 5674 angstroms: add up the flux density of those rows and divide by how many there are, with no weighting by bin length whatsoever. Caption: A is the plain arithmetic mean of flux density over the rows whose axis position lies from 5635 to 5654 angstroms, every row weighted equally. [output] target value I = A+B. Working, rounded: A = 1.99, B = 2.03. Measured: 4.02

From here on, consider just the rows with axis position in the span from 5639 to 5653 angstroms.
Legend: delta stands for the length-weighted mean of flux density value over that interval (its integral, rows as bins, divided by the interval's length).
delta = 1.99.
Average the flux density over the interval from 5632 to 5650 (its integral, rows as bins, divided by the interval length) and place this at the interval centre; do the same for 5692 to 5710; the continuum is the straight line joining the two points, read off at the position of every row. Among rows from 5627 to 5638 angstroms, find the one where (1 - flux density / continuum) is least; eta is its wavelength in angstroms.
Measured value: 5637.0 angstroms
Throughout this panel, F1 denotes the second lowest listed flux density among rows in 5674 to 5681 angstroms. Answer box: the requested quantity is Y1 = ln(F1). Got 0.70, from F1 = 2.008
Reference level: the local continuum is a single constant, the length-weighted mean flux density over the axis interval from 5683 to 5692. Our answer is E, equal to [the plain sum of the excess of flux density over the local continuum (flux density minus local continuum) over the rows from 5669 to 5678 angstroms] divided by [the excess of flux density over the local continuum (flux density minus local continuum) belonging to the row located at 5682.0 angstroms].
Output -4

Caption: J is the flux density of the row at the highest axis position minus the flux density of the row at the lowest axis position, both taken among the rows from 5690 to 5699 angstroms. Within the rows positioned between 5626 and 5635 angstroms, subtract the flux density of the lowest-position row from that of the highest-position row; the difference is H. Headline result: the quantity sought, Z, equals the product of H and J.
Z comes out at -0.018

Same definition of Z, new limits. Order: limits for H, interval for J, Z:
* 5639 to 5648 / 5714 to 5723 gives -0.001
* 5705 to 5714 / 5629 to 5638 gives 0.018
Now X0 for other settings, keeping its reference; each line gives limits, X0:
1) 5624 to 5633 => 0.019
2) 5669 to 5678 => 0.058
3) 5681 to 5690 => 0.035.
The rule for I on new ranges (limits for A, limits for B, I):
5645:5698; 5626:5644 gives 3.99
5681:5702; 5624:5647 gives 4.02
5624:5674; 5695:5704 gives 3.90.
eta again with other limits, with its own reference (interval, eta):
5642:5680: 5670.0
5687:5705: 5689.5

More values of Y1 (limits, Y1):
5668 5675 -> 0.74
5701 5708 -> 0.62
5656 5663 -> 0.58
